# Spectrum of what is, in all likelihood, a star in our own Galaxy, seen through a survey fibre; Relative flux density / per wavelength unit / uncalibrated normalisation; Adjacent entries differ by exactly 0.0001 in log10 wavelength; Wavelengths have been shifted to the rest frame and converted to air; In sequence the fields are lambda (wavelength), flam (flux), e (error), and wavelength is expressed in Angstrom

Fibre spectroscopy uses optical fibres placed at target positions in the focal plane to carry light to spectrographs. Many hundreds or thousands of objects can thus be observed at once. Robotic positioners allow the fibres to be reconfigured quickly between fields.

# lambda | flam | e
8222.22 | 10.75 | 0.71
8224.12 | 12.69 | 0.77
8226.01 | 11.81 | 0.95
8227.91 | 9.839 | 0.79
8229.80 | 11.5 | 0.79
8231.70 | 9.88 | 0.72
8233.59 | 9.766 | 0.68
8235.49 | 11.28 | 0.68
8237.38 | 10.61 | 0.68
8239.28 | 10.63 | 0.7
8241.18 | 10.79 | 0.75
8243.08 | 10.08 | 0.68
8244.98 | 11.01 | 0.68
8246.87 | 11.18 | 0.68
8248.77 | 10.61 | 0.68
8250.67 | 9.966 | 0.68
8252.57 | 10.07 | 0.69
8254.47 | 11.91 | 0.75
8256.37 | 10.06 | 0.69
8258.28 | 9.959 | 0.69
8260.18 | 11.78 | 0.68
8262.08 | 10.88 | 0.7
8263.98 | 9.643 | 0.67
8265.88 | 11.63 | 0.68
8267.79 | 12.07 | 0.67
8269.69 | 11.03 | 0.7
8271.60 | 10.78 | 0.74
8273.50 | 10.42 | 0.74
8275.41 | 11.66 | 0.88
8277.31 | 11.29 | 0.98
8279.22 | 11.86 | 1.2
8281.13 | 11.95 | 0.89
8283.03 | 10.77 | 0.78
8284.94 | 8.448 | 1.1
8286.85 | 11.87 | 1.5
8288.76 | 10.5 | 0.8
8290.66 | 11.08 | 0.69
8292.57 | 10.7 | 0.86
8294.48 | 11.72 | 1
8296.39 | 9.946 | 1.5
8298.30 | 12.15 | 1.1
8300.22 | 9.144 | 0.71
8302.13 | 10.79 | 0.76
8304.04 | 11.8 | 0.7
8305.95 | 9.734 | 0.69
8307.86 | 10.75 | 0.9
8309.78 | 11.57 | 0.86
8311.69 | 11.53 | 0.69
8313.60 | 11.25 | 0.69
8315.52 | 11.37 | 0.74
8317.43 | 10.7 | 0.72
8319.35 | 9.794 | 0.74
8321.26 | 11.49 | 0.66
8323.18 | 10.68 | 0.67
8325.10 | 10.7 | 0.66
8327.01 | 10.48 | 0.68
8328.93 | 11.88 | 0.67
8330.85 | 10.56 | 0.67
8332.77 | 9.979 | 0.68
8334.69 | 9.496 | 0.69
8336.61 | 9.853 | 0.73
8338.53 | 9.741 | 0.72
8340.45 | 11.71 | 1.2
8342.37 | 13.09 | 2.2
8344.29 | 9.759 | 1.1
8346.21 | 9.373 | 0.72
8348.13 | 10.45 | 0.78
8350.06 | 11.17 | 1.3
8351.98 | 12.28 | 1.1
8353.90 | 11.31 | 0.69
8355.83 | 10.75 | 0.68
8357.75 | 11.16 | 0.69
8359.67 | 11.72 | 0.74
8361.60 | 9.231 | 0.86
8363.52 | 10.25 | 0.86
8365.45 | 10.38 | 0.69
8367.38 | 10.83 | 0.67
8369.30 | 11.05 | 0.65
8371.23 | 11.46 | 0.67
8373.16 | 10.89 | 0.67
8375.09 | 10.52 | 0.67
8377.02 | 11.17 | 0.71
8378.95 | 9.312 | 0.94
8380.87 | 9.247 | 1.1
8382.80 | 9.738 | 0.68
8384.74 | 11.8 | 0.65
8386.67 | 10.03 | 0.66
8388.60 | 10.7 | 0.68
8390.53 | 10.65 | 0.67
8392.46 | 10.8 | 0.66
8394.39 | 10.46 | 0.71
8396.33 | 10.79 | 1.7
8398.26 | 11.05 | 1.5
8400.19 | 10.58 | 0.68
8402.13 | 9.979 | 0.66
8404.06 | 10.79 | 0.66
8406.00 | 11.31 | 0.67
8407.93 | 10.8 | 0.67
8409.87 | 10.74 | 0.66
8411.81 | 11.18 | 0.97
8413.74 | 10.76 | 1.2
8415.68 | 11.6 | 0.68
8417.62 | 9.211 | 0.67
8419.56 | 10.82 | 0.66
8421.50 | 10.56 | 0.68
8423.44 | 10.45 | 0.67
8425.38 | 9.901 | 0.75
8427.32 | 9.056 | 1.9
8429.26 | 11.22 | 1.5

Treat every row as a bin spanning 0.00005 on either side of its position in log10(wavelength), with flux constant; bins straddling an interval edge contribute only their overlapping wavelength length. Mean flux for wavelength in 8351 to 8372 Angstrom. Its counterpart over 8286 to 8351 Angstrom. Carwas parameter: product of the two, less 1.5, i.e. 117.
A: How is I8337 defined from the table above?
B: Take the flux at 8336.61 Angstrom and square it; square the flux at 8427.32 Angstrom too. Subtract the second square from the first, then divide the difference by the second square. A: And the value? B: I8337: 0.18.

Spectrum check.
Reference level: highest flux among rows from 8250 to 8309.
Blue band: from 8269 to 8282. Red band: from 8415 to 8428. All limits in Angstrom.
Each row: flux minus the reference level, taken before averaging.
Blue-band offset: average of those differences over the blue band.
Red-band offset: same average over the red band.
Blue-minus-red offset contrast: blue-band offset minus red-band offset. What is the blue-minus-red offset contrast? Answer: 1.06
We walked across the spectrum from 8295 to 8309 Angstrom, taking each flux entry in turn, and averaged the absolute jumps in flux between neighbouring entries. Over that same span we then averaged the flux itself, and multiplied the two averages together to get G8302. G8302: 19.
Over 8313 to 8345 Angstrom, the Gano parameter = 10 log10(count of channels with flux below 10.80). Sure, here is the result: 10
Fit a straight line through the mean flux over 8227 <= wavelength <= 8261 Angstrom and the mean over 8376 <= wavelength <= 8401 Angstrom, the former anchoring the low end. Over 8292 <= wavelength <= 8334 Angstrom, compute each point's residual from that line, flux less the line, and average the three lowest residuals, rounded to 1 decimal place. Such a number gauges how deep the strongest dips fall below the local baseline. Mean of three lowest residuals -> -1.0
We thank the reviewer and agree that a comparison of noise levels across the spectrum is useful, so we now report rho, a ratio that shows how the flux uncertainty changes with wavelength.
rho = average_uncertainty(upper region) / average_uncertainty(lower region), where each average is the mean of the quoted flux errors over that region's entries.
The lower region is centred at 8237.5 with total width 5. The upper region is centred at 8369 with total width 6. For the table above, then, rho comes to 0.97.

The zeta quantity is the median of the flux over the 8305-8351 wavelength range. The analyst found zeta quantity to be 10.7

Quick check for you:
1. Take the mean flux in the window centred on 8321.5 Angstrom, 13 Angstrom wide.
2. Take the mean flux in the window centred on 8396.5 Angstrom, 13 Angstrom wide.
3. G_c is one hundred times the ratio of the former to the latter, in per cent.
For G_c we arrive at 101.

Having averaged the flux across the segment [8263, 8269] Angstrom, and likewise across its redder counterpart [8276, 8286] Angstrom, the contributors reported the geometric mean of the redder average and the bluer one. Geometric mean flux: 11.0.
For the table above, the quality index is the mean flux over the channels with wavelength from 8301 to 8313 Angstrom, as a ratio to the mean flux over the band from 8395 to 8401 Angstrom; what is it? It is 1.02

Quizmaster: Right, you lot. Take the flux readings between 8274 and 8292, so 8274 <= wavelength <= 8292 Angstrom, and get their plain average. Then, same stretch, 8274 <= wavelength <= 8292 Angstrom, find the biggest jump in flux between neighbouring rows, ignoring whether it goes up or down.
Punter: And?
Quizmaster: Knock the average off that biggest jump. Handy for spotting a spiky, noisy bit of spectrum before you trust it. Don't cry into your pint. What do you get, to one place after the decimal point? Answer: -7.6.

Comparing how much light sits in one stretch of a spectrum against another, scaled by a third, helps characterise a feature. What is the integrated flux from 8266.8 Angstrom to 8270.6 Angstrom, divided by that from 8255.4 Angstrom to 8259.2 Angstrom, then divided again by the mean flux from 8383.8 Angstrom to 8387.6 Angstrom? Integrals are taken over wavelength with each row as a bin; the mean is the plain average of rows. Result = 0.106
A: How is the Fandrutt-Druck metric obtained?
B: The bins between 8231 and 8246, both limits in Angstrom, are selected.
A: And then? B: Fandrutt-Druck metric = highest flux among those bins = 11.28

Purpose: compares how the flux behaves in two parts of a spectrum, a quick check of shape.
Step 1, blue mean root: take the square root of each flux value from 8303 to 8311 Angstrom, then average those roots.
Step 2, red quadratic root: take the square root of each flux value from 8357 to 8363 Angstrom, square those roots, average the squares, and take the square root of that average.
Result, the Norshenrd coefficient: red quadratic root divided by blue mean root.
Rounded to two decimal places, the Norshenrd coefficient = 0.99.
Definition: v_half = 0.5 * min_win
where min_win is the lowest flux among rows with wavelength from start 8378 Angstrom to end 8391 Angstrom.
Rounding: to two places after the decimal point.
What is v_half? 4.62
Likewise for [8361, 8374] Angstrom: 4.62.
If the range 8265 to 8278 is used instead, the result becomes 5.21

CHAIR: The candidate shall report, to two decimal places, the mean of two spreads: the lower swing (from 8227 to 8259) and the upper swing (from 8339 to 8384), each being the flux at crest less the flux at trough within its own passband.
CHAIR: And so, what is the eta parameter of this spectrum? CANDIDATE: 3.00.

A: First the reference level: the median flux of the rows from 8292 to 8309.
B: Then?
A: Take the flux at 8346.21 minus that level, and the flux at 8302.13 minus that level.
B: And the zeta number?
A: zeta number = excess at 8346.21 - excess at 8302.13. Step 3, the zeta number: -1.4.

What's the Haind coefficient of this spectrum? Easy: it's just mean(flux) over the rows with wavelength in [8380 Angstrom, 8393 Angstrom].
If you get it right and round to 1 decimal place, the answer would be 10.4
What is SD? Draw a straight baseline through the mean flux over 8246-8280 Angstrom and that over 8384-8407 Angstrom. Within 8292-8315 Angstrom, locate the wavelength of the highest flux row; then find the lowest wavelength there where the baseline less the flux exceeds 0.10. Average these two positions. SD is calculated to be 8295.4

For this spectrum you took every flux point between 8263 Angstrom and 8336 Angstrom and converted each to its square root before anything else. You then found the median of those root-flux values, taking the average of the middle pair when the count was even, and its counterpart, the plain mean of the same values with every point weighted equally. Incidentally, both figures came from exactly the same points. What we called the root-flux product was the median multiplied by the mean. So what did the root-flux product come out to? 10.8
